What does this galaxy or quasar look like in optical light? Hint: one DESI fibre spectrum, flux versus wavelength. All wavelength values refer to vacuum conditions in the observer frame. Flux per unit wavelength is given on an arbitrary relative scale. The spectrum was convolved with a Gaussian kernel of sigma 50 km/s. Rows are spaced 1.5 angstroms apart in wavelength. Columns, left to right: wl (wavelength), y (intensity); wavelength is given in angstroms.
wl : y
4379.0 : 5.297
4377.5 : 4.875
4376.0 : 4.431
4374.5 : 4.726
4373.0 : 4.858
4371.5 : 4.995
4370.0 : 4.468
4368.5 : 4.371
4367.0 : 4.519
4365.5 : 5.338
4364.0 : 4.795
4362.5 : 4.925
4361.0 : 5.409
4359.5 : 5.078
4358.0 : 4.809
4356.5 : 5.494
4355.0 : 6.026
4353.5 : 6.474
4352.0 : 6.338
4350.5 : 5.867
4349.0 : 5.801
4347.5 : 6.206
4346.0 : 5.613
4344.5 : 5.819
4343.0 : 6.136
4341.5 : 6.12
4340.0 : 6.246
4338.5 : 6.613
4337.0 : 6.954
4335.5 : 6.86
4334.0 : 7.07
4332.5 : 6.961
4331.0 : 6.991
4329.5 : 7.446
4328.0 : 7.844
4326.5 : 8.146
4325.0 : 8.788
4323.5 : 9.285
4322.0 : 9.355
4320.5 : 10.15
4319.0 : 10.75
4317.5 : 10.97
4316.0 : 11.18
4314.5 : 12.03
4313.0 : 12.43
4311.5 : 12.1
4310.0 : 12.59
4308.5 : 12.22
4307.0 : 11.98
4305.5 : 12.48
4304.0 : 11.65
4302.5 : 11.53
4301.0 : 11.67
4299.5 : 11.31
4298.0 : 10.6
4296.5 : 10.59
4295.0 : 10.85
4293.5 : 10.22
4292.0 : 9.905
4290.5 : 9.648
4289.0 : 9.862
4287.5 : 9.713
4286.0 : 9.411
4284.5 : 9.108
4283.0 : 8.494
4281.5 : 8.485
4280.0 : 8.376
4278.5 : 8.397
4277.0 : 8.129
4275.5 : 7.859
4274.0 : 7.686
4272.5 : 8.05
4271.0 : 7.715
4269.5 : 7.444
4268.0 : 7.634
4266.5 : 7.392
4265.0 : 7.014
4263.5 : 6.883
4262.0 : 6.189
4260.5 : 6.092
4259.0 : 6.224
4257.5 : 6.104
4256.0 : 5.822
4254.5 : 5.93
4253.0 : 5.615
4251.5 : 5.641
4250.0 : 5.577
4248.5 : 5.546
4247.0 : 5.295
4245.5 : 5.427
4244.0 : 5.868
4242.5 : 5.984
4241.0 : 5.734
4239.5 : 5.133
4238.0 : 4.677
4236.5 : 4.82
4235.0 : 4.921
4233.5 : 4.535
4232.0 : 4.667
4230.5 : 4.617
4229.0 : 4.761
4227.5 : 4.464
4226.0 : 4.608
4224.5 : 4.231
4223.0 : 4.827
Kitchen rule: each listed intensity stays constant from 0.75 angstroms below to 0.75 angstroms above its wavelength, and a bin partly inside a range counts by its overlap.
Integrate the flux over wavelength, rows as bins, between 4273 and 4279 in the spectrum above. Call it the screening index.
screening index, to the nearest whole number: 48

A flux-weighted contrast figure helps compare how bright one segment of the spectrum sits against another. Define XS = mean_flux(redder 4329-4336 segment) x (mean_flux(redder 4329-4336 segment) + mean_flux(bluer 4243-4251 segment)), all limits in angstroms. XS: 89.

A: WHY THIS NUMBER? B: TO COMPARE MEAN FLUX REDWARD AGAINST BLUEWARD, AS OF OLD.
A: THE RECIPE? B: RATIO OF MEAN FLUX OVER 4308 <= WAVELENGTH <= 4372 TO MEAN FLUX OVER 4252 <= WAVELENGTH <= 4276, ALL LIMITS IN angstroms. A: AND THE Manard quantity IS 1.08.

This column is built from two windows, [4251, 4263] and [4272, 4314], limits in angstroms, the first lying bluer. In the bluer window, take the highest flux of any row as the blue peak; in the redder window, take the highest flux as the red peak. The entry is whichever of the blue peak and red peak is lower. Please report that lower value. 6.2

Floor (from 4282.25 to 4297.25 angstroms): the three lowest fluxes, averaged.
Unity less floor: -8.0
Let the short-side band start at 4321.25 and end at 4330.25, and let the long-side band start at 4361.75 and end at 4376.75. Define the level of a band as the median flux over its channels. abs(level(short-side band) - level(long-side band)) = 3.7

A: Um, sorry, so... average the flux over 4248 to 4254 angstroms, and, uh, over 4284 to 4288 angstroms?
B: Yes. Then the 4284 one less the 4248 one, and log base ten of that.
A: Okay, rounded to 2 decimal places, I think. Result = 0.58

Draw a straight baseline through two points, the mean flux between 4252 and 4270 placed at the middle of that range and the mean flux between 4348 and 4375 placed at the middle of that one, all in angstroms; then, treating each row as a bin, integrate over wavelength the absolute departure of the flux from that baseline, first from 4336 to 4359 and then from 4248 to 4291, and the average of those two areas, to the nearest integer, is 41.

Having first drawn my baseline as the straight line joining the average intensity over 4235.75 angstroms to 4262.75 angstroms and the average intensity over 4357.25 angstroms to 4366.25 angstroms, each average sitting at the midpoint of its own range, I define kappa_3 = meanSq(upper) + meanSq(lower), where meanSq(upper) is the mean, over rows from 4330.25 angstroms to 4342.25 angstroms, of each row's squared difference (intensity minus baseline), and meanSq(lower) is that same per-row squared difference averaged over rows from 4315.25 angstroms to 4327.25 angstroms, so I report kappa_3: 24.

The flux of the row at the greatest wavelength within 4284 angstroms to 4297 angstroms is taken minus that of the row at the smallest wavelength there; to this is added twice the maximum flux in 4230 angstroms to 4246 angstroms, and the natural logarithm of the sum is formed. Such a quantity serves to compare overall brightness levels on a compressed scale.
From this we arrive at 2.60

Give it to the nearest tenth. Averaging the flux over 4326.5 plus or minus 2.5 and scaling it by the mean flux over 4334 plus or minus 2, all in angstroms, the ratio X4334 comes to 1.2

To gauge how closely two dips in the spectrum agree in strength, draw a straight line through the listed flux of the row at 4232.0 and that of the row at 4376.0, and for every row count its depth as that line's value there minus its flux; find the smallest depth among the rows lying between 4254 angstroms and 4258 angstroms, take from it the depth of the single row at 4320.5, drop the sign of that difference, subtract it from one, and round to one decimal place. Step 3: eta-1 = -3.1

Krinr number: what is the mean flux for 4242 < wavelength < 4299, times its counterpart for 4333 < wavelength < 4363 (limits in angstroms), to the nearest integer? 46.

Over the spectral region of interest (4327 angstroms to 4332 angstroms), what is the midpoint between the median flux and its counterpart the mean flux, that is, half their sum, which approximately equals 7.4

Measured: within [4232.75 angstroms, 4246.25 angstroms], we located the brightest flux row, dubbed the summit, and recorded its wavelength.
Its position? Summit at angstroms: 4242.5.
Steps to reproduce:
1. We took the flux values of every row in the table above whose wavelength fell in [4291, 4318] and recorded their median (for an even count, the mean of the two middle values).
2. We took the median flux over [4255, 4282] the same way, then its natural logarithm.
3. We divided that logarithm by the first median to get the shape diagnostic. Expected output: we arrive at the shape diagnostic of 0.174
